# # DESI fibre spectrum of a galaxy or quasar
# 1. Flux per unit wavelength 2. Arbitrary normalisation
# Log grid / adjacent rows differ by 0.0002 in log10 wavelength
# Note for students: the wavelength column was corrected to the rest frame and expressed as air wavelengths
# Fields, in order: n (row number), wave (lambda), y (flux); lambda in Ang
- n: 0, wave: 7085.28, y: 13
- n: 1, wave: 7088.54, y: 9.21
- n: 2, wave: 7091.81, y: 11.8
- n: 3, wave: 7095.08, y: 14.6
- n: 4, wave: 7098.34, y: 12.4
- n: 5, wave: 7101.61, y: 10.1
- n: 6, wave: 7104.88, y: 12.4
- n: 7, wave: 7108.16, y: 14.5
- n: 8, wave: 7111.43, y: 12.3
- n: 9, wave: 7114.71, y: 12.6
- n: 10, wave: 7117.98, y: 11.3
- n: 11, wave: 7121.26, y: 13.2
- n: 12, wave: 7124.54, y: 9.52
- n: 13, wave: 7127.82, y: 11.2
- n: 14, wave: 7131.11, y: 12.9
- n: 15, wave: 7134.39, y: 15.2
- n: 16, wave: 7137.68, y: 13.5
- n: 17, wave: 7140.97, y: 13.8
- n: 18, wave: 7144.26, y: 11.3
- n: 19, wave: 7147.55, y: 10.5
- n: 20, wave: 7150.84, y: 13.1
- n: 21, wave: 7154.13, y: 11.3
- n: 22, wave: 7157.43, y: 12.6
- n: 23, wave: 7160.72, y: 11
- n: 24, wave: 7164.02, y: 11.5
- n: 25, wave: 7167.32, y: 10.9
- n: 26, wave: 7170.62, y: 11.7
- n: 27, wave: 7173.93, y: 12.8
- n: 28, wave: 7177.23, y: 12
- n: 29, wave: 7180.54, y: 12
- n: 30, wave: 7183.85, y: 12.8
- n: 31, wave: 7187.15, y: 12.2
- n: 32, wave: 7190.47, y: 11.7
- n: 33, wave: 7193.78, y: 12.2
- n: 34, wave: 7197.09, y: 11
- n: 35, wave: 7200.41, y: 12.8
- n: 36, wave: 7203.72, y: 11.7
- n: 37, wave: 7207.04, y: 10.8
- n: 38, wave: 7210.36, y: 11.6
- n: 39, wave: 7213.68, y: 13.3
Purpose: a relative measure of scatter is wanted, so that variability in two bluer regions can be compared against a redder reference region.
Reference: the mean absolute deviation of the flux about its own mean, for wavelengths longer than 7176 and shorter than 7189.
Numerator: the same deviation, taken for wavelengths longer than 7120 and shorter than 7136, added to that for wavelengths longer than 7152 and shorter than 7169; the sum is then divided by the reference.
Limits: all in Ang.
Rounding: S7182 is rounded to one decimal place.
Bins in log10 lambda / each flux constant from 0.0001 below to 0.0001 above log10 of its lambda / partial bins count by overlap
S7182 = 7.7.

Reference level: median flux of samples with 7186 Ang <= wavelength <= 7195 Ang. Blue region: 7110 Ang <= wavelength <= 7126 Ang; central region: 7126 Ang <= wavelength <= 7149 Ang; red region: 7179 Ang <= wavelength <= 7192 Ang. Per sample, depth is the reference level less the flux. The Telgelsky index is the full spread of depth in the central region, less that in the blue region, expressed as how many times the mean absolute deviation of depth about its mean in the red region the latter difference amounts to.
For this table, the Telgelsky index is 3.1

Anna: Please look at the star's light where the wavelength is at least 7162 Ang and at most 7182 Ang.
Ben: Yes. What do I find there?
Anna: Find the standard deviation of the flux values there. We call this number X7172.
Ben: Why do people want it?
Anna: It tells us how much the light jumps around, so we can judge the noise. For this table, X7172 0.6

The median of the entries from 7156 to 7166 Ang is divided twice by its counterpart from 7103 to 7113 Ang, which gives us 0.075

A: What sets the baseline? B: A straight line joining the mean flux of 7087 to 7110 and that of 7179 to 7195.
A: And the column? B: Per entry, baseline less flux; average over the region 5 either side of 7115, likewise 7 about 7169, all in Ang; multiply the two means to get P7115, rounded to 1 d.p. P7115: 0.0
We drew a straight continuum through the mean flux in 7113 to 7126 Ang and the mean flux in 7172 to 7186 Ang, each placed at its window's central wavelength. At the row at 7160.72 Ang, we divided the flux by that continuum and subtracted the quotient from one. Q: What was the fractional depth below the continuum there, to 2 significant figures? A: 0.096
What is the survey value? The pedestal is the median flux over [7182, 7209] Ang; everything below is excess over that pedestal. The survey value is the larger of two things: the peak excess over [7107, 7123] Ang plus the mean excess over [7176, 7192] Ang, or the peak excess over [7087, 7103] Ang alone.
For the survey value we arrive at 2.7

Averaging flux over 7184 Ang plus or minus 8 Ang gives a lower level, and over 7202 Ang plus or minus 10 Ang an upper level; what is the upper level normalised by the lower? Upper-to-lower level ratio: 0.96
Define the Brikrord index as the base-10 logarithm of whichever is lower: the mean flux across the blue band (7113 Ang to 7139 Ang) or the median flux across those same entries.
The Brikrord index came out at 1.09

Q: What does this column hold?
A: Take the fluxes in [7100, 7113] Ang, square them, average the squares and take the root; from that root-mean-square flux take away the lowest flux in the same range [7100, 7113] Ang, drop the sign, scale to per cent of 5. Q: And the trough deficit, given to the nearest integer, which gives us 46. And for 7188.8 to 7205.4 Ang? 18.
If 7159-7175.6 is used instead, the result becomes 14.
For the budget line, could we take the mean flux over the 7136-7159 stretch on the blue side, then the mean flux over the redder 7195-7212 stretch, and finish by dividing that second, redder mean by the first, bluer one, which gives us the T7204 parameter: 0.94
